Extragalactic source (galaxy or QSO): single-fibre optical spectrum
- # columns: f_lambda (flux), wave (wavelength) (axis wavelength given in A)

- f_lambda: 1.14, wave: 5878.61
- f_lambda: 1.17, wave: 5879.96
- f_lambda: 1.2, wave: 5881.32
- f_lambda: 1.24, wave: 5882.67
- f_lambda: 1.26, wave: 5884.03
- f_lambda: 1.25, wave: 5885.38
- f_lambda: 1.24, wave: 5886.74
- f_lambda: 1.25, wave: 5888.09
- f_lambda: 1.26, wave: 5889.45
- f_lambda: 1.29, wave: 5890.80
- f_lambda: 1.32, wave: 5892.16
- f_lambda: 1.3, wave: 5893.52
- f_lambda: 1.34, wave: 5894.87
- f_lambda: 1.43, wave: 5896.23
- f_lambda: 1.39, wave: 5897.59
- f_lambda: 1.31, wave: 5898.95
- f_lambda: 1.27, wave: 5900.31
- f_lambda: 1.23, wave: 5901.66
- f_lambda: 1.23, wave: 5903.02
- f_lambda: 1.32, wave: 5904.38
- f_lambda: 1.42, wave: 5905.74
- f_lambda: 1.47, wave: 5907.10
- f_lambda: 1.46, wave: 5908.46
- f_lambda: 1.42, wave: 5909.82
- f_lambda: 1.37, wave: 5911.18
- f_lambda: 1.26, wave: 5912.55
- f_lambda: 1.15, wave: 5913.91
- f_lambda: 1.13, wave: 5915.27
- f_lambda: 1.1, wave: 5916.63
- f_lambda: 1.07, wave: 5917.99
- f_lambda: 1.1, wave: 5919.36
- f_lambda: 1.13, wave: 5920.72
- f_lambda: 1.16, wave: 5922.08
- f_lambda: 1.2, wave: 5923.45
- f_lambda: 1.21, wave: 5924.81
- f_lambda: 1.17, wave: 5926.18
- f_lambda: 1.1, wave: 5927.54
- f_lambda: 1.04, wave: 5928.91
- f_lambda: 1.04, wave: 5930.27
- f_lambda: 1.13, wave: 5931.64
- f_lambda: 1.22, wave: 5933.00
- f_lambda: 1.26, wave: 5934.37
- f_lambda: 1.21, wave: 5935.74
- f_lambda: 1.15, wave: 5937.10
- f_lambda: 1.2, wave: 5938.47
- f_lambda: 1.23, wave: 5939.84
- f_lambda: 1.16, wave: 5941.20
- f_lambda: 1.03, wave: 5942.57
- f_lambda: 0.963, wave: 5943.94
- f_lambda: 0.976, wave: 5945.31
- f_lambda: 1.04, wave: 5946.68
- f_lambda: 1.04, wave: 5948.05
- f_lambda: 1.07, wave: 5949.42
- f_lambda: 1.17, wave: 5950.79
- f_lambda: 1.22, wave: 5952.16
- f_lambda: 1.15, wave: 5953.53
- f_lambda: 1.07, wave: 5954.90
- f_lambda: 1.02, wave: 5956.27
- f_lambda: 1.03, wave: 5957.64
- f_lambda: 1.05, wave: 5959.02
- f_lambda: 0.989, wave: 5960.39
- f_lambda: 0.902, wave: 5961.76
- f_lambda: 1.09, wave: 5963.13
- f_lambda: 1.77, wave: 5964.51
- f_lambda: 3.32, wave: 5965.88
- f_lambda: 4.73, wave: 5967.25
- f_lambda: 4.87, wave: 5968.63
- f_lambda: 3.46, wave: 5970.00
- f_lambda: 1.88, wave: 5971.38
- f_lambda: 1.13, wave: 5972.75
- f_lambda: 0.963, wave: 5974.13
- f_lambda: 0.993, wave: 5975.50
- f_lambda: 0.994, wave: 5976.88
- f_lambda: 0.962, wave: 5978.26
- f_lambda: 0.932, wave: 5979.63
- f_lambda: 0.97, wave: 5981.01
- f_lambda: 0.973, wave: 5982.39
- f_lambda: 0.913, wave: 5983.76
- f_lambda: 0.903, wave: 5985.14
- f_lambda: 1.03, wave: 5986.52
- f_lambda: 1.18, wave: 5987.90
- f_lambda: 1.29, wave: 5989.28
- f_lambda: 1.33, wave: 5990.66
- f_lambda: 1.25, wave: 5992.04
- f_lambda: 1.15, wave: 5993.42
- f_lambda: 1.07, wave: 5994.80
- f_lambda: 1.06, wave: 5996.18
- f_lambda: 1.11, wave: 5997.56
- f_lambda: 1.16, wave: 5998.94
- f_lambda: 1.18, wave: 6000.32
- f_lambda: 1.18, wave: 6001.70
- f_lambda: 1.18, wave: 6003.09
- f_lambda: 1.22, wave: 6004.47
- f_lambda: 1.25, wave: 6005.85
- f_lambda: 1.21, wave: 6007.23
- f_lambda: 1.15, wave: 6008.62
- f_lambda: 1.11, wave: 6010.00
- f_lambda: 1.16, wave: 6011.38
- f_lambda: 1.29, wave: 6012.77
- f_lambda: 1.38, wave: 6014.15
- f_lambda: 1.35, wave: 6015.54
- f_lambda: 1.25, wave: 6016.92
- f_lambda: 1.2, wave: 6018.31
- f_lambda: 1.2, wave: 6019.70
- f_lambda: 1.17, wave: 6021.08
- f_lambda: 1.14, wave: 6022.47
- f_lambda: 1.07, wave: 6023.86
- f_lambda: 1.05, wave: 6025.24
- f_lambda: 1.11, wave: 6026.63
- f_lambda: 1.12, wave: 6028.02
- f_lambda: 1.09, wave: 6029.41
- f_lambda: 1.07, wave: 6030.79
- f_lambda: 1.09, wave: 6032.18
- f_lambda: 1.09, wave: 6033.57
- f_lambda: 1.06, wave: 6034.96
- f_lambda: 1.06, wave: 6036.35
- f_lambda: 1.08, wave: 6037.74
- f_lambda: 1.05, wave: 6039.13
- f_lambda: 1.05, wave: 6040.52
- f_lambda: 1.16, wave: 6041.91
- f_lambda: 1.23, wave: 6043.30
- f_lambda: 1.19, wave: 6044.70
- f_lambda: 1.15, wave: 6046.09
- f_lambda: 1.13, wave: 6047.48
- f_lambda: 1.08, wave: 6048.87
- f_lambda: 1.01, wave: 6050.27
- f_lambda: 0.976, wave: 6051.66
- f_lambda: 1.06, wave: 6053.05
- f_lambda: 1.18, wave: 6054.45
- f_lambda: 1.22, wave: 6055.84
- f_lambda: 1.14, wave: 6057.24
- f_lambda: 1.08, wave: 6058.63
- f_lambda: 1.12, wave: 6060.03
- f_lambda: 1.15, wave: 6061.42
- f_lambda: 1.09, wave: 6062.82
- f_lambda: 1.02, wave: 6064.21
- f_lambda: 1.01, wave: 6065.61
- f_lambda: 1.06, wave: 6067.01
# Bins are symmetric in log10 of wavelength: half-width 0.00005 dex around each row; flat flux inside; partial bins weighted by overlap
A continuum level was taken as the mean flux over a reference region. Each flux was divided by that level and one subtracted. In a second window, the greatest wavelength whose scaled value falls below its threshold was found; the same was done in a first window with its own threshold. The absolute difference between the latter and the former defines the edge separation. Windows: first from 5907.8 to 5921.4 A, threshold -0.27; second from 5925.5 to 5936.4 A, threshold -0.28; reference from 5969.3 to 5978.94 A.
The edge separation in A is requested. 12.3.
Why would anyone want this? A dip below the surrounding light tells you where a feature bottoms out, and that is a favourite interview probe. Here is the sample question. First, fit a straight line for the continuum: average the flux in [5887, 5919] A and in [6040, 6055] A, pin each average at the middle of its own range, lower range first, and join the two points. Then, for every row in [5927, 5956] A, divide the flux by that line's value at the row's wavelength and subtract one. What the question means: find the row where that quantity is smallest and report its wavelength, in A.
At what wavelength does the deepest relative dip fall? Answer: 5943.94 A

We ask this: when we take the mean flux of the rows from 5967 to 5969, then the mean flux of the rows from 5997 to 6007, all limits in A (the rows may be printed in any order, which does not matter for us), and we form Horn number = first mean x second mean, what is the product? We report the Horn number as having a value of 5.68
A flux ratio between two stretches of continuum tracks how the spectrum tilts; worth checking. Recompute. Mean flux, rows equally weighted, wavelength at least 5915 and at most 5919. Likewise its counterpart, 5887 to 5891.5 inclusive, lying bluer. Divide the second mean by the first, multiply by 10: 11.5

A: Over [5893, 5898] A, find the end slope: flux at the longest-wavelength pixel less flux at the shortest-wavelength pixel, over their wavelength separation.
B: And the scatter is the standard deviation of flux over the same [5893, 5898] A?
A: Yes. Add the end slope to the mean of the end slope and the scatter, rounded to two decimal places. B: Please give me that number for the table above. 0.06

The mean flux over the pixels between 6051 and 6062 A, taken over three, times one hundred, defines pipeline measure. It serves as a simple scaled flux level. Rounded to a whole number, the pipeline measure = 37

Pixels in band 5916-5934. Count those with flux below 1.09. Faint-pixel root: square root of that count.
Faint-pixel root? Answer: 1.7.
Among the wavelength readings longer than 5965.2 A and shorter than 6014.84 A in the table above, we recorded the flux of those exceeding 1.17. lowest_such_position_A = 5965.88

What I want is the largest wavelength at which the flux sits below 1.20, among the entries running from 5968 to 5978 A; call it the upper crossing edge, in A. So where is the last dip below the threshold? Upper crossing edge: 5976.88 A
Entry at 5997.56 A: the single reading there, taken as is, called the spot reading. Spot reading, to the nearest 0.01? 1.11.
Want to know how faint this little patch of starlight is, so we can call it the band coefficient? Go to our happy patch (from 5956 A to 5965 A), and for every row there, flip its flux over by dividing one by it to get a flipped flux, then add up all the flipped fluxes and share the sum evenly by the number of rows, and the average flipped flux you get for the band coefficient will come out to 0.93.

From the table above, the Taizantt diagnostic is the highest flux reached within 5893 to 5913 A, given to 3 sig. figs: 1.47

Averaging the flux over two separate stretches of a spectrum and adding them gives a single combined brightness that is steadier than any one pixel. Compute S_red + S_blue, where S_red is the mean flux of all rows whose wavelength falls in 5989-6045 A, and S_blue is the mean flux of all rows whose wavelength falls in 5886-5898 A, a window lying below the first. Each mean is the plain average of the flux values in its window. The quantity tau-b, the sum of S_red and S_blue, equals 2.47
